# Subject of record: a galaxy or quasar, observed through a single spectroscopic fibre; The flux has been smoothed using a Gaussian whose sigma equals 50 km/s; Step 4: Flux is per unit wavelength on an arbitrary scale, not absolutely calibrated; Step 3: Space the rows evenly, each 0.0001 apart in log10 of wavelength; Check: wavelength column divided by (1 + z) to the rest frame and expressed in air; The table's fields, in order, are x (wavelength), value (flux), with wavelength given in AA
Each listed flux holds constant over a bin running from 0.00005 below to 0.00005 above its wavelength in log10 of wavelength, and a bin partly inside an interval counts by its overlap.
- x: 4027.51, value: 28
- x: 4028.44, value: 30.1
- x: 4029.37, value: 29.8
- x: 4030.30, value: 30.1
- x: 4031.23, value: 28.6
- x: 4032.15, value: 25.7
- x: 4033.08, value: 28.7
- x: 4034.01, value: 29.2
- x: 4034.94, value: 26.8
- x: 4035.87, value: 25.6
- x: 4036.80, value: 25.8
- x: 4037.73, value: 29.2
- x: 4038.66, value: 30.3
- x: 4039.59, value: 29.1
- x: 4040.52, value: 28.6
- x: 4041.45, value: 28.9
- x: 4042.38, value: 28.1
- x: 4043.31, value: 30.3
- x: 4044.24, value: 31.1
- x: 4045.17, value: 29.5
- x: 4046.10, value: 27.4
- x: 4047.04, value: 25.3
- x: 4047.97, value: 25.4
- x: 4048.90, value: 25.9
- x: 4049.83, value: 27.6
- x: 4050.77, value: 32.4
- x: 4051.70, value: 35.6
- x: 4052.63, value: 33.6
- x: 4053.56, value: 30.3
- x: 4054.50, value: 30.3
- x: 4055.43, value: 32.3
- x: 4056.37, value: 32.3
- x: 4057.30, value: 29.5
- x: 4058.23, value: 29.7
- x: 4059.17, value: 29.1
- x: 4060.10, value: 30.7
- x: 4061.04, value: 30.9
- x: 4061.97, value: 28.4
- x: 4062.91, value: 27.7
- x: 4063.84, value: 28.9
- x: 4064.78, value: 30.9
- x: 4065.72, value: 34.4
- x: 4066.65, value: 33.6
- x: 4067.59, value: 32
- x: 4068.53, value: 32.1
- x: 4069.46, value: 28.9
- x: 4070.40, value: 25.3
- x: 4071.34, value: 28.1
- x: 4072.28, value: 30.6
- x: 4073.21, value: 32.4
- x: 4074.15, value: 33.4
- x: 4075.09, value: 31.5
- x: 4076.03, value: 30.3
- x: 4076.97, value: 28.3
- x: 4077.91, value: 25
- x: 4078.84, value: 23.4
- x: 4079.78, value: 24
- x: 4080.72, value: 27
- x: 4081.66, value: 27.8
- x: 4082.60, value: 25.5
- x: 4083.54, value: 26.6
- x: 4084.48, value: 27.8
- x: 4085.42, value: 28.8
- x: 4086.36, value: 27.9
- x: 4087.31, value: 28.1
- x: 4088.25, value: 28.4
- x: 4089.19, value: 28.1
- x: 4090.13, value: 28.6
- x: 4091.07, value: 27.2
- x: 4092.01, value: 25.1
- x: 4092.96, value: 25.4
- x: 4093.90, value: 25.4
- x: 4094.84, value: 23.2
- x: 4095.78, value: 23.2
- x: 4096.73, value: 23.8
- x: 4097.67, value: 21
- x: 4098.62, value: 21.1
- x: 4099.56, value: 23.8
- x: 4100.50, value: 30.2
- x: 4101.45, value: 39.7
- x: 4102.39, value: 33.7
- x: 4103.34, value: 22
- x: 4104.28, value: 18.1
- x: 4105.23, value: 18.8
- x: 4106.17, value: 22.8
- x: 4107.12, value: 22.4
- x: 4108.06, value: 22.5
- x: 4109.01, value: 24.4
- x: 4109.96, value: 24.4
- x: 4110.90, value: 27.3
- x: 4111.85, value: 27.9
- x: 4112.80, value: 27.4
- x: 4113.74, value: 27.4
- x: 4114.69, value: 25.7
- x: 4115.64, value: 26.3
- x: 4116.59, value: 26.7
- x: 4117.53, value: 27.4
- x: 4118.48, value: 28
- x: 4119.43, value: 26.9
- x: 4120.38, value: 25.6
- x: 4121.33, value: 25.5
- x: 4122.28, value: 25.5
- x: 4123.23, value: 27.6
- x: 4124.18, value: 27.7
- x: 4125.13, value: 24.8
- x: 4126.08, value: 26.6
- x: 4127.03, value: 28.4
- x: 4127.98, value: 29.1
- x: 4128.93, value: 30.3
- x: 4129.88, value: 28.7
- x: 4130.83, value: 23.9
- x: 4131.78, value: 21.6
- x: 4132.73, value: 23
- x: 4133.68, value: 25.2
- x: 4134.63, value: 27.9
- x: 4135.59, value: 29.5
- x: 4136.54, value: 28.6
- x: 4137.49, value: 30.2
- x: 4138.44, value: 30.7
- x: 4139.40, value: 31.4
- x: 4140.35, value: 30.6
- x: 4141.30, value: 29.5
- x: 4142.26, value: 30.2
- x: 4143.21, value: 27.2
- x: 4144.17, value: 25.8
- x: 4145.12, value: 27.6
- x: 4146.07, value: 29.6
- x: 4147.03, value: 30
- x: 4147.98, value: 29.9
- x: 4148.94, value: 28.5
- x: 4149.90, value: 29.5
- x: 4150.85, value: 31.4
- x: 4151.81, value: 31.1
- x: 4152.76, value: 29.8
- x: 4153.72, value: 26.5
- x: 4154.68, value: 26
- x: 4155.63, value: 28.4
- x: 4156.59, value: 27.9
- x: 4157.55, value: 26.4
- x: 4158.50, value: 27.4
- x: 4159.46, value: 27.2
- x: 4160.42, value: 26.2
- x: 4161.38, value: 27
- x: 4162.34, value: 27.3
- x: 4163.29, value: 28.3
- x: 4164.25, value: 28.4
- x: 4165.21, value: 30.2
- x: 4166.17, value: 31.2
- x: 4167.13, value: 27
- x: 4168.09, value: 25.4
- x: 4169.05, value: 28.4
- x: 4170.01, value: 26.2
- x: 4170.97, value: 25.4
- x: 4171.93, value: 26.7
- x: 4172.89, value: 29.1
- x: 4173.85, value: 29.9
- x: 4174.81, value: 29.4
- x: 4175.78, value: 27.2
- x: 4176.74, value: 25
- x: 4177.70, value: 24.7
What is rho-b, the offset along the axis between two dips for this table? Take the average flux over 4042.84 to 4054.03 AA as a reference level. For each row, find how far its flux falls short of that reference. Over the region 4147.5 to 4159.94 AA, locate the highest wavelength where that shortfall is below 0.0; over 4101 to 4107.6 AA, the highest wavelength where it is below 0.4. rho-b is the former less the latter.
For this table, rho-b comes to 50.4 AA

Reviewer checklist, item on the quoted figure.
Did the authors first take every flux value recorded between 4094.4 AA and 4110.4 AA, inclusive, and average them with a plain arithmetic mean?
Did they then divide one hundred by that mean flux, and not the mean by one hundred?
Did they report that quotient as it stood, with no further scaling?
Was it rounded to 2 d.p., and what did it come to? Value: 4.10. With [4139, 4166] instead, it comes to 3.50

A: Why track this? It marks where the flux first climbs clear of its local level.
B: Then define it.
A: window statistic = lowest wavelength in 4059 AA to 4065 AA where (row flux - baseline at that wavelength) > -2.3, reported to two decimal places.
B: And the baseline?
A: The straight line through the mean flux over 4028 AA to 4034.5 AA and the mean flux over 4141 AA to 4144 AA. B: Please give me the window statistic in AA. 4059.17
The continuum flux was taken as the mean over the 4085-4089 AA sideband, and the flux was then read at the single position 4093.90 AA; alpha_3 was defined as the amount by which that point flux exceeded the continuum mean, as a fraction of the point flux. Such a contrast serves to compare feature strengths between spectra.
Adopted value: -0.11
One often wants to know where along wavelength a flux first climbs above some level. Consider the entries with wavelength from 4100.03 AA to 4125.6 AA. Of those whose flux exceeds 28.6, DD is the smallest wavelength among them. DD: 4100.50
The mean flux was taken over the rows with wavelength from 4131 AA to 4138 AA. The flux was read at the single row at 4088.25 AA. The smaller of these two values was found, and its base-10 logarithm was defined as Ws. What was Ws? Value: 1.42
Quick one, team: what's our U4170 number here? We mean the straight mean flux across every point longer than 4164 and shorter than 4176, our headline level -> 28.0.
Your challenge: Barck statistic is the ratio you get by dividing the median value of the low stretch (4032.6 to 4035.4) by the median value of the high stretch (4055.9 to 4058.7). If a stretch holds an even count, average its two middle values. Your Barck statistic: 0.97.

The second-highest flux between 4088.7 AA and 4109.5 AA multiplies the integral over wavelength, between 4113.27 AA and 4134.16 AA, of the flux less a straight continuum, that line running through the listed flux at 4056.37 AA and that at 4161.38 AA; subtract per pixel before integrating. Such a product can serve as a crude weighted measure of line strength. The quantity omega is -1726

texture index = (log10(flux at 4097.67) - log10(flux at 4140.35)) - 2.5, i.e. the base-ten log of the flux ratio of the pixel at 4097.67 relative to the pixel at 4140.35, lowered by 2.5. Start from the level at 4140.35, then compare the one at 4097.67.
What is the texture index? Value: -2.66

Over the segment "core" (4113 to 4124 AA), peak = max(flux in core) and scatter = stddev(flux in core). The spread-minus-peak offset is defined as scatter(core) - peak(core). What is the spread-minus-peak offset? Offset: -27.1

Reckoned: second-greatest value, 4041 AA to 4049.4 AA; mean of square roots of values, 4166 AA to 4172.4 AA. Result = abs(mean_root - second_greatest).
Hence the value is 25.1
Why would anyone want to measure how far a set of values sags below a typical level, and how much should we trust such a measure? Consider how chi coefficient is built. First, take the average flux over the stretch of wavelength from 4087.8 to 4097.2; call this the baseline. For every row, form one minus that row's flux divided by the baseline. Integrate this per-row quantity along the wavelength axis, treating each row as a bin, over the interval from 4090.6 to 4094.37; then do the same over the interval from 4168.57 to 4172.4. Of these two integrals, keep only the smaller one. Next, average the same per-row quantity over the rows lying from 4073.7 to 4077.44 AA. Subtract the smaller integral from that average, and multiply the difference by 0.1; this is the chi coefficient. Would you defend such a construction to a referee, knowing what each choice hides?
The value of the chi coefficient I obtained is -0.01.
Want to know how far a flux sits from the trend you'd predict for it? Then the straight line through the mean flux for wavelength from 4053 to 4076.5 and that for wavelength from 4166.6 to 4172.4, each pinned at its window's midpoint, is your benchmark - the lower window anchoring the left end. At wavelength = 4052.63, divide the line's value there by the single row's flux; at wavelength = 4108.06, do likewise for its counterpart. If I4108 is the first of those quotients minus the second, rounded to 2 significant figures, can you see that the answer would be -0.36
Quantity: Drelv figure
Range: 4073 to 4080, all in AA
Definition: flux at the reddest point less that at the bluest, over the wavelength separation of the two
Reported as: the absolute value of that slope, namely 1.28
